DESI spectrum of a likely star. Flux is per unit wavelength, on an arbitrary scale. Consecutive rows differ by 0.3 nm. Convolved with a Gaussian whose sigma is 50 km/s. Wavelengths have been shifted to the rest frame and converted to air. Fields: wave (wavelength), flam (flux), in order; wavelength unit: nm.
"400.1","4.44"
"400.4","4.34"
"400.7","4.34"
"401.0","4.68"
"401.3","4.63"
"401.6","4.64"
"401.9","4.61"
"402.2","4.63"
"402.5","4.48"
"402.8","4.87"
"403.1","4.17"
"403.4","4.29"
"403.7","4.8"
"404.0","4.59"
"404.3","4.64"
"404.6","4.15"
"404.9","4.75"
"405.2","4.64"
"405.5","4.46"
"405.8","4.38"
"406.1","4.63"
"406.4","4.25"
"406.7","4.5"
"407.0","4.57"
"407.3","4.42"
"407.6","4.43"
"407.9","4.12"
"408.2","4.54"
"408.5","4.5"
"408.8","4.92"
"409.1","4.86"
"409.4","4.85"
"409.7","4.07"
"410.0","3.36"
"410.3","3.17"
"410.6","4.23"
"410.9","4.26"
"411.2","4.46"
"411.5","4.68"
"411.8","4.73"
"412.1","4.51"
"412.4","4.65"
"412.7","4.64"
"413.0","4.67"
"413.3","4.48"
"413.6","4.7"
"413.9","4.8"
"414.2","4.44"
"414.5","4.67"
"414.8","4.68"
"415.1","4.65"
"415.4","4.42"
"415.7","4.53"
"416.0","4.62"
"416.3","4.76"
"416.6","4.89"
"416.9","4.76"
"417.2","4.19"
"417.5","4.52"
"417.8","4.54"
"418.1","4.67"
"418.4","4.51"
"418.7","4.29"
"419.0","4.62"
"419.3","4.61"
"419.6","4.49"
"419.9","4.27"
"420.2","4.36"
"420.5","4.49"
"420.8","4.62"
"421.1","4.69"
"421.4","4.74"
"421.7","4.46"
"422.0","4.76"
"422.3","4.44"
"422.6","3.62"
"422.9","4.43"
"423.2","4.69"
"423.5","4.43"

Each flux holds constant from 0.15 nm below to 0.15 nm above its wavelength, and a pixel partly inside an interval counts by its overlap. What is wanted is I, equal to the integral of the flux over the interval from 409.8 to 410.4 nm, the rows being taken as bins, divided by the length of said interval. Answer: 3.34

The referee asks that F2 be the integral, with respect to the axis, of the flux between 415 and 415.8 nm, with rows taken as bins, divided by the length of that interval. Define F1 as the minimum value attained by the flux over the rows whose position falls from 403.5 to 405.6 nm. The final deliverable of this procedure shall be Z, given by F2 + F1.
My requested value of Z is 8.68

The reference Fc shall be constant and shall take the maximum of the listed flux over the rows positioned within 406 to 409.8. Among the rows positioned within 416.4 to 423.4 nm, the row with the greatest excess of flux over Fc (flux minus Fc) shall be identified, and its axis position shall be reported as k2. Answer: 416.6 nm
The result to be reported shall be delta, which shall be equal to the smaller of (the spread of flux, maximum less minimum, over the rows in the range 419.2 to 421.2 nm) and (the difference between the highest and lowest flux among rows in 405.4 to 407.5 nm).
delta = 0.38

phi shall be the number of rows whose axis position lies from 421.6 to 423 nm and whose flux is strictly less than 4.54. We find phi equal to 4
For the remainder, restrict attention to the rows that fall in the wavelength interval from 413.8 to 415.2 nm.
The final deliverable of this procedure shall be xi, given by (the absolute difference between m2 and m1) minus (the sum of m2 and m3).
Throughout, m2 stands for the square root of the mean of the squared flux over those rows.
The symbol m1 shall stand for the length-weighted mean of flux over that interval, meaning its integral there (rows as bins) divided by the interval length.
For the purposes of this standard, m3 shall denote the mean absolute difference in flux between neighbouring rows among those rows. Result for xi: -4.80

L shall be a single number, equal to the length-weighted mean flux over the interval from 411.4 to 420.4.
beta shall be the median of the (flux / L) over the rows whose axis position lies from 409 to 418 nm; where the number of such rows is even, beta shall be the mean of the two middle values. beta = 1.01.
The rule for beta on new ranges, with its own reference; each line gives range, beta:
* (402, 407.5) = 0.99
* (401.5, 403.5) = 1.01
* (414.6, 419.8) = 1.01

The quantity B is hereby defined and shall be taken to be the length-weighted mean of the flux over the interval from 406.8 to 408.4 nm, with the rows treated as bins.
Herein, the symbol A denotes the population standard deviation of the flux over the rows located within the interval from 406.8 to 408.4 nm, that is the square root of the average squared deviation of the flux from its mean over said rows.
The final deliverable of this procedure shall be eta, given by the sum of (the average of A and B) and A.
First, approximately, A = 0.16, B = 4.42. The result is 2.45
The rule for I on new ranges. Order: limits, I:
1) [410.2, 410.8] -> 3.79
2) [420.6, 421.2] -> 4.64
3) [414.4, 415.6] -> 4.60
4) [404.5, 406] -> 4.49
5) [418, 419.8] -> 4.52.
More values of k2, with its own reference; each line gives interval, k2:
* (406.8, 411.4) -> 408.8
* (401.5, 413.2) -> 408.8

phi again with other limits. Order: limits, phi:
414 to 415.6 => 2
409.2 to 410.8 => 4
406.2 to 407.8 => 4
